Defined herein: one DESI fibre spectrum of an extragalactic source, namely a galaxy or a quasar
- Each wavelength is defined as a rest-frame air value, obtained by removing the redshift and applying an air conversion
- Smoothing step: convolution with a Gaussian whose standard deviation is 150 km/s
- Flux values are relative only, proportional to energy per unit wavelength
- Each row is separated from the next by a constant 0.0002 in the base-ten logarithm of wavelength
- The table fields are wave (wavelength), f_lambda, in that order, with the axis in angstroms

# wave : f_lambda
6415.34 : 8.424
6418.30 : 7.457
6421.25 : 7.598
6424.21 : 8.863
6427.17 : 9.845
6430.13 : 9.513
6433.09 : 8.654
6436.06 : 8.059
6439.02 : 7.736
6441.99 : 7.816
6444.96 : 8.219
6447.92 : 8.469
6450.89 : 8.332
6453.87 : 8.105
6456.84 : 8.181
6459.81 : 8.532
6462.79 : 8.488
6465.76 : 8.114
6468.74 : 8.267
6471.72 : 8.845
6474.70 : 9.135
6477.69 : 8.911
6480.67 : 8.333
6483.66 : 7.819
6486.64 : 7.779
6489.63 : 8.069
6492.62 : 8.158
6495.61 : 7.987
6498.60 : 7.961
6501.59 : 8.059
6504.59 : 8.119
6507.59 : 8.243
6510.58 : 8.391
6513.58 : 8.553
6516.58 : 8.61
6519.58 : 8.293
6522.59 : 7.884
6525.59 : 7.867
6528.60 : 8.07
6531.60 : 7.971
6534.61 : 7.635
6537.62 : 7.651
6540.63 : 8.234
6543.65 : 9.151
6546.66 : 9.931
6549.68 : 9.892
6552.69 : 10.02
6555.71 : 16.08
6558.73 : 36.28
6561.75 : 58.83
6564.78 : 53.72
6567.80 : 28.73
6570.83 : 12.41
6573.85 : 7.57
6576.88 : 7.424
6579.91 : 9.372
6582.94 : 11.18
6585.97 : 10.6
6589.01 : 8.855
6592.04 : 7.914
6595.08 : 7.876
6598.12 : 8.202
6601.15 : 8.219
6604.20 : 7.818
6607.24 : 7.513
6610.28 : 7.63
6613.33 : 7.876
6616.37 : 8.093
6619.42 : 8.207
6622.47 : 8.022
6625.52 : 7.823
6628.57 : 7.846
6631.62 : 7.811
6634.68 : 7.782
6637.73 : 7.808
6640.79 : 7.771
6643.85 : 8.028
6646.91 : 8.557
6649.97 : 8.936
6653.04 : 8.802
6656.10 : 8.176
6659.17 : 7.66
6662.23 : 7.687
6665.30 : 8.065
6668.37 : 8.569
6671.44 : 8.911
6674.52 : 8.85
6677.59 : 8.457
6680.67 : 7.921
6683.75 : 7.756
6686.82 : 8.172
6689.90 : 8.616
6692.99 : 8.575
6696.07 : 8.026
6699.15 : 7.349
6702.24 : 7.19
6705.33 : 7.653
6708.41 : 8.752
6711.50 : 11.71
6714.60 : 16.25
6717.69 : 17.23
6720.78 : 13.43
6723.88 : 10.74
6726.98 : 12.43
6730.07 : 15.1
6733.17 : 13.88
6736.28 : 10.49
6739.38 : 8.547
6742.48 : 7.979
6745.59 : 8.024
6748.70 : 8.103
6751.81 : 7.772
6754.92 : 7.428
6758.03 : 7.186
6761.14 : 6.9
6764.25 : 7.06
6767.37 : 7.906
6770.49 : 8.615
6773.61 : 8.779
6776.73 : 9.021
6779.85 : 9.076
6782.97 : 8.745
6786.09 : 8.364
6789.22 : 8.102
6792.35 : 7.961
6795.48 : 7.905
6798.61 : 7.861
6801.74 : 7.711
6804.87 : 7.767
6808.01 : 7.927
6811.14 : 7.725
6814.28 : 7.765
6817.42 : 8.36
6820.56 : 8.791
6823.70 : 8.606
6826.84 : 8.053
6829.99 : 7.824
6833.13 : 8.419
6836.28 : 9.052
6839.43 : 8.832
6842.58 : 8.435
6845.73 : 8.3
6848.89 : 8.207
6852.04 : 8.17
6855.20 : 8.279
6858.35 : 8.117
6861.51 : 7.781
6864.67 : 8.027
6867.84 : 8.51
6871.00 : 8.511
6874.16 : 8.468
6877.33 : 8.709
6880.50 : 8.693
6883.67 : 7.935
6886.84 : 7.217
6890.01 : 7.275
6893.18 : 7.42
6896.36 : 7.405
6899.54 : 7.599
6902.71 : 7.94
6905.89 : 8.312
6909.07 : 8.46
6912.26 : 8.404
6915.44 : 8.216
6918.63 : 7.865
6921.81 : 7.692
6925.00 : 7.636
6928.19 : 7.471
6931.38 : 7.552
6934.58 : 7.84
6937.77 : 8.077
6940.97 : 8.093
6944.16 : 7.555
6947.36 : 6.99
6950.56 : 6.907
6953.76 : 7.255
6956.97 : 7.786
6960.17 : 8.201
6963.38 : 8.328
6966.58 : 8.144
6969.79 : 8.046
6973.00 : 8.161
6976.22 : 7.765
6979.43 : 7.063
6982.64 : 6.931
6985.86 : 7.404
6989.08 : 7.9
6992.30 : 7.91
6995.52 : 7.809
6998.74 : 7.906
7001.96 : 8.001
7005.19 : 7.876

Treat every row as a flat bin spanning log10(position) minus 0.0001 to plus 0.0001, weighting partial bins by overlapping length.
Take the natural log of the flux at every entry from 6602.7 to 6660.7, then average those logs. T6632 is 2.08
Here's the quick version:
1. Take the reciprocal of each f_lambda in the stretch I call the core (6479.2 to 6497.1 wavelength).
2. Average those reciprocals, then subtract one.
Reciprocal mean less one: -0.875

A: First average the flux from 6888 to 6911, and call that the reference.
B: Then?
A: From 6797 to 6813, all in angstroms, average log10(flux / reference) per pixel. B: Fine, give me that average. 0.001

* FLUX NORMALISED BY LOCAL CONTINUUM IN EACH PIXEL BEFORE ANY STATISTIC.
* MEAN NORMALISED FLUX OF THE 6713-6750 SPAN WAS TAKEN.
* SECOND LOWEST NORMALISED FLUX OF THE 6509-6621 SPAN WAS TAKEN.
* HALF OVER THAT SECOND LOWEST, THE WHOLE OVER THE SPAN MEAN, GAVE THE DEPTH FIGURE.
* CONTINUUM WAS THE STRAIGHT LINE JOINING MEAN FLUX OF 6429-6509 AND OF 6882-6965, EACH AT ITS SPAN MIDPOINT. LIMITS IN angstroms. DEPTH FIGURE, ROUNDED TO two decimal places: 0.36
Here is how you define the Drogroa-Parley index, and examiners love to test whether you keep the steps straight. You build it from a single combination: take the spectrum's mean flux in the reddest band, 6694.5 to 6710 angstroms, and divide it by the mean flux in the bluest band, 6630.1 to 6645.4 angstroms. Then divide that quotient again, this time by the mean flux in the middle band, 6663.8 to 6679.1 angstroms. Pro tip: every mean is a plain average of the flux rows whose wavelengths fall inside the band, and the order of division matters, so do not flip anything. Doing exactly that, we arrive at 0.12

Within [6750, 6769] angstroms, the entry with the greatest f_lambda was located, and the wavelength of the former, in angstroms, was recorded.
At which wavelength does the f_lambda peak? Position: 6767.37 angstroms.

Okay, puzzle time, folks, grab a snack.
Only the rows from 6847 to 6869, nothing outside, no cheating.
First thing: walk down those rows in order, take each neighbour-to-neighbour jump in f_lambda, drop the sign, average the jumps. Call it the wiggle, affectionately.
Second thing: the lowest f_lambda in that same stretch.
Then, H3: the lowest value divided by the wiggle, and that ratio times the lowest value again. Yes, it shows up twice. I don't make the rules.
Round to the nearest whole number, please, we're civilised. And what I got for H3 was 265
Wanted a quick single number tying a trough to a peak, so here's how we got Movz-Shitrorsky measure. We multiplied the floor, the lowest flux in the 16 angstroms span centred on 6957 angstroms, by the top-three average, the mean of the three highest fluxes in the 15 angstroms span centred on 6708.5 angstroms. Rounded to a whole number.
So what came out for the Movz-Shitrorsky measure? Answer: 85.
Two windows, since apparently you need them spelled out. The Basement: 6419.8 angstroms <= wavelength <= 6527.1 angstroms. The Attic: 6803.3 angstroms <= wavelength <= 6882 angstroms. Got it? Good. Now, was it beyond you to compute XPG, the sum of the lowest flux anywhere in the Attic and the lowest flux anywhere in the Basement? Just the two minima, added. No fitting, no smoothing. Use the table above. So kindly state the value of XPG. 15.3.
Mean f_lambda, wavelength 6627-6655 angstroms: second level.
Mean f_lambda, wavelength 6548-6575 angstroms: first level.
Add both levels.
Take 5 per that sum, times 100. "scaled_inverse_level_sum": 15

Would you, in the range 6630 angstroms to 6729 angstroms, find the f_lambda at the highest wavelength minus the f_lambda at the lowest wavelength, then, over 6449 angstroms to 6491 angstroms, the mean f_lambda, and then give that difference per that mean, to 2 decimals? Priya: 0.55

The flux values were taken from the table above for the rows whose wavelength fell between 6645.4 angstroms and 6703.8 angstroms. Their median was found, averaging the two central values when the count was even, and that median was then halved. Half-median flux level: 4.09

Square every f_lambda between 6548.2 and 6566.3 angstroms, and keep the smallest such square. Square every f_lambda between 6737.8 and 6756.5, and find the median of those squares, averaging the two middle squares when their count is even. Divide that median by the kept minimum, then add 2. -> 2.65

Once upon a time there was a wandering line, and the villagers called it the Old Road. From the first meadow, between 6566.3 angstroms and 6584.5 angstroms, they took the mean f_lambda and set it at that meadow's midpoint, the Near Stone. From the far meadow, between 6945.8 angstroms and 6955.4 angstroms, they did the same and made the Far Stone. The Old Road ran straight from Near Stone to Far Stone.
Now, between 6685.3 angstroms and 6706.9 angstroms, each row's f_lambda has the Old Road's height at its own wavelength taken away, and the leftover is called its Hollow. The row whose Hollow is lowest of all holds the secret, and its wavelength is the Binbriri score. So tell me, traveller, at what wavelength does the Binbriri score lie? 6702.24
